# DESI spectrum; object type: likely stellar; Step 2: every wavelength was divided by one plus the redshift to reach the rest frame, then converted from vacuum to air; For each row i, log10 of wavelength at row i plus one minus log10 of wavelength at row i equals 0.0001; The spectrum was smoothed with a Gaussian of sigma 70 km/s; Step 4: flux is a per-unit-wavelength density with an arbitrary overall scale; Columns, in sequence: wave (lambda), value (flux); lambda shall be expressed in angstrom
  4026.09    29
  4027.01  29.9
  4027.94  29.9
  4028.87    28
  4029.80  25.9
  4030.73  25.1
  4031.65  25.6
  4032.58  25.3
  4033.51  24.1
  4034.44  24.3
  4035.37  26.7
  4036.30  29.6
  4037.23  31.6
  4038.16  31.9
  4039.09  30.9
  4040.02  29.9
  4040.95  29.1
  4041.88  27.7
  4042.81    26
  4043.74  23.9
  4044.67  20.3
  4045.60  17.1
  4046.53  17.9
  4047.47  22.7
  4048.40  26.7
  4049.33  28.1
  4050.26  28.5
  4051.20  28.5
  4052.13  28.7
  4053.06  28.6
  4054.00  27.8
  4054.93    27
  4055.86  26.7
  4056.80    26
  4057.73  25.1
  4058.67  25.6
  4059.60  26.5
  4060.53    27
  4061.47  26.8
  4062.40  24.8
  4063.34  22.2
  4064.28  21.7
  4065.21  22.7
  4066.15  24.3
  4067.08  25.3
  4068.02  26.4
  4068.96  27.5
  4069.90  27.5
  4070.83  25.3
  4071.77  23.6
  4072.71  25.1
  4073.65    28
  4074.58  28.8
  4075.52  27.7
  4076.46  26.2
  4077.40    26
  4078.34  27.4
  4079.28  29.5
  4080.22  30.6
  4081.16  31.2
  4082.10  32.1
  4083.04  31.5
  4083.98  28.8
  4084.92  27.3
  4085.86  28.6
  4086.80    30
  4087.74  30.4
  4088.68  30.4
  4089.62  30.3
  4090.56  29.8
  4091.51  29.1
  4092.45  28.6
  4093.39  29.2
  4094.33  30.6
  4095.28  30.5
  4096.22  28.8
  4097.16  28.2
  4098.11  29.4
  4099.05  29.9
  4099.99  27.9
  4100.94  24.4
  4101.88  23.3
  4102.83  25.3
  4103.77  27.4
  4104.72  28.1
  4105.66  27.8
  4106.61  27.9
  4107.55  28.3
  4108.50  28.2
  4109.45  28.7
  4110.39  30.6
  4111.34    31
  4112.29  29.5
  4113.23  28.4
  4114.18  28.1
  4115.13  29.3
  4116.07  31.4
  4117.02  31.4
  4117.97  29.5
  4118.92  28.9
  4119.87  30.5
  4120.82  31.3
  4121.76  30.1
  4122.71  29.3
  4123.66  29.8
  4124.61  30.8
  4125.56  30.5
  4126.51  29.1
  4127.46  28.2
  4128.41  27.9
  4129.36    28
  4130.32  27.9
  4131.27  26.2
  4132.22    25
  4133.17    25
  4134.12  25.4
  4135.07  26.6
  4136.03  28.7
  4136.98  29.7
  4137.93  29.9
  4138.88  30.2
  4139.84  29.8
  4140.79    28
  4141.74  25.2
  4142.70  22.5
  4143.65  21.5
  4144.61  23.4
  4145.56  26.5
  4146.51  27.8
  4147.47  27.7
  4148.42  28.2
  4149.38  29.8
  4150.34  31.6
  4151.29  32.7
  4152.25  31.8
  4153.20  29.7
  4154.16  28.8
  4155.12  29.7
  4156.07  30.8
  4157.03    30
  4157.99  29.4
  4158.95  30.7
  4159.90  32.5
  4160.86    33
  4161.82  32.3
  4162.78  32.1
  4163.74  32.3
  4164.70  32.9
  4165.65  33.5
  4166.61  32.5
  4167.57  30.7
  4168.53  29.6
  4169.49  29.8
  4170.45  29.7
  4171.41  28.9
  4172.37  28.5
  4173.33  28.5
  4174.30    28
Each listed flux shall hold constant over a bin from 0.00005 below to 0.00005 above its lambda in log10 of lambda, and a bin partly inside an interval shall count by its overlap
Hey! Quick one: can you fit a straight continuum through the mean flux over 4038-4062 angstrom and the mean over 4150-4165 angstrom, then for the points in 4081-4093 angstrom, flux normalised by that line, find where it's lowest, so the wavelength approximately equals 4084.92 angstrom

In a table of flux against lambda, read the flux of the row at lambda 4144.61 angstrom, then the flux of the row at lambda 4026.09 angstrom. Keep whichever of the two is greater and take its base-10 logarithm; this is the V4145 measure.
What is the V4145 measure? 1.462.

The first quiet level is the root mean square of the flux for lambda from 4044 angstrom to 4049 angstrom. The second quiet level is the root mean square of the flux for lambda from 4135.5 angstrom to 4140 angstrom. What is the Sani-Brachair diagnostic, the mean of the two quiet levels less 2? 23.4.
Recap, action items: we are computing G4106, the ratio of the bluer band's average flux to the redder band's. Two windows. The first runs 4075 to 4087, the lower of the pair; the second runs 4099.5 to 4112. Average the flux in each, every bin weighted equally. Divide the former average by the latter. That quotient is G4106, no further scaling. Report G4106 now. 1.05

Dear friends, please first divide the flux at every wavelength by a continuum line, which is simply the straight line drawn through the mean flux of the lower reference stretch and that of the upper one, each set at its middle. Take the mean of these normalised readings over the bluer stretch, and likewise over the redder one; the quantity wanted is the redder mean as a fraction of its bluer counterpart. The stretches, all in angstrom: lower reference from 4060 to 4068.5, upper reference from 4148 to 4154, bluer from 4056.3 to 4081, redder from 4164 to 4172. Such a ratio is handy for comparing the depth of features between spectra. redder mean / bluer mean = 0.93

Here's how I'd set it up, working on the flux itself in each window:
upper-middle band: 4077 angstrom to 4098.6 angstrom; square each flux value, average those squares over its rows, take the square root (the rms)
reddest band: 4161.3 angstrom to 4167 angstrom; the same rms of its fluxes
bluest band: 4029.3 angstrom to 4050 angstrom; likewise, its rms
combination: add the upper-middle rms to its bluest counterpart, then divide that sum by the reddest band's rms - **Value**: 1.71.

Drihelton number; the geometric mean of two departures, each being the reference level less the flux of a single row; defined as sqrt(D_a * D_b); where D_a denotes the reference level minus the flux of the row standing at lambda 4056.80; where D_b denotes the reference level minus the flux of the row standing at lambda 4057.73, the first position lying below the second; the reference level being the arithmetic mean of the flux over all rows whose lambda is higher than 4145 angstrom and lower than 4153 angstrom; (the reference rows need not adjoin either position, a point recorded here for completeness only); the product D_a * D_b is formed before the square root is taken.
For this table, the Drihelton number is 3.9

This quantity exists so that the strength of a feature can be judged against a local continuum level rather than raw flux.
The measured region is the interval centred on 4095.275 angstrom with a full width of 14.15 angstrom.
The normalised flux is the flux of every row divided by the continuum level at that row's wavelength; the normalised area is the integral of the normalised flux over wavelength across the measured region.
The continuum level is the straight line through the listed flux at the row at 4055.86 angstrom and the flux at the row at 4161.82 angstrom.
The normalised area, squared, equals 199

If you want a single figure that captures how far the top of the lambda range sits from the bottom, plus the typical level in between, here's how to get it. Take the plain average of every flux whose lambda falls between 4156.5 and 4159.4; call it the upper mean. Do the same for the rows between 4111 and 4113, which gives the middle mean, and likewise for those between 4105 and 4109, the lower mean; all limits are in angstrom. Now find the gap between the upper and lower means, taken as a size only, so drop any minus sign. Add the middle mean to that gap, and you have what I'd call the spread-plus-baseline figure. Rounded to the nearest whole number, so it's 32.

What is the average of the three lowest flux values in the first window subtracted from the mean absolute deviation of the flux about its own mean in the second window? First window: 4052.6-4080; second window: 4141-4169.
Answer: -19.8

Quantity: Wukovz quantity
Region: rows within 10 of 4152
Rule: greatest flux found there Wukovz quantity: 33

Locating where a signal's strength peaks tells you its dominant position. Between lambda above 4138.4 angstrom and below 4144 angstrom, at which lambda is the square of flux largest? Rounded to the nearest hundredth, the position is 4138.88 angstrom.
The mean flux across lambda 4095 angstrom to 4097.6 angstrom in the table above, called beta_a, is 29.2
